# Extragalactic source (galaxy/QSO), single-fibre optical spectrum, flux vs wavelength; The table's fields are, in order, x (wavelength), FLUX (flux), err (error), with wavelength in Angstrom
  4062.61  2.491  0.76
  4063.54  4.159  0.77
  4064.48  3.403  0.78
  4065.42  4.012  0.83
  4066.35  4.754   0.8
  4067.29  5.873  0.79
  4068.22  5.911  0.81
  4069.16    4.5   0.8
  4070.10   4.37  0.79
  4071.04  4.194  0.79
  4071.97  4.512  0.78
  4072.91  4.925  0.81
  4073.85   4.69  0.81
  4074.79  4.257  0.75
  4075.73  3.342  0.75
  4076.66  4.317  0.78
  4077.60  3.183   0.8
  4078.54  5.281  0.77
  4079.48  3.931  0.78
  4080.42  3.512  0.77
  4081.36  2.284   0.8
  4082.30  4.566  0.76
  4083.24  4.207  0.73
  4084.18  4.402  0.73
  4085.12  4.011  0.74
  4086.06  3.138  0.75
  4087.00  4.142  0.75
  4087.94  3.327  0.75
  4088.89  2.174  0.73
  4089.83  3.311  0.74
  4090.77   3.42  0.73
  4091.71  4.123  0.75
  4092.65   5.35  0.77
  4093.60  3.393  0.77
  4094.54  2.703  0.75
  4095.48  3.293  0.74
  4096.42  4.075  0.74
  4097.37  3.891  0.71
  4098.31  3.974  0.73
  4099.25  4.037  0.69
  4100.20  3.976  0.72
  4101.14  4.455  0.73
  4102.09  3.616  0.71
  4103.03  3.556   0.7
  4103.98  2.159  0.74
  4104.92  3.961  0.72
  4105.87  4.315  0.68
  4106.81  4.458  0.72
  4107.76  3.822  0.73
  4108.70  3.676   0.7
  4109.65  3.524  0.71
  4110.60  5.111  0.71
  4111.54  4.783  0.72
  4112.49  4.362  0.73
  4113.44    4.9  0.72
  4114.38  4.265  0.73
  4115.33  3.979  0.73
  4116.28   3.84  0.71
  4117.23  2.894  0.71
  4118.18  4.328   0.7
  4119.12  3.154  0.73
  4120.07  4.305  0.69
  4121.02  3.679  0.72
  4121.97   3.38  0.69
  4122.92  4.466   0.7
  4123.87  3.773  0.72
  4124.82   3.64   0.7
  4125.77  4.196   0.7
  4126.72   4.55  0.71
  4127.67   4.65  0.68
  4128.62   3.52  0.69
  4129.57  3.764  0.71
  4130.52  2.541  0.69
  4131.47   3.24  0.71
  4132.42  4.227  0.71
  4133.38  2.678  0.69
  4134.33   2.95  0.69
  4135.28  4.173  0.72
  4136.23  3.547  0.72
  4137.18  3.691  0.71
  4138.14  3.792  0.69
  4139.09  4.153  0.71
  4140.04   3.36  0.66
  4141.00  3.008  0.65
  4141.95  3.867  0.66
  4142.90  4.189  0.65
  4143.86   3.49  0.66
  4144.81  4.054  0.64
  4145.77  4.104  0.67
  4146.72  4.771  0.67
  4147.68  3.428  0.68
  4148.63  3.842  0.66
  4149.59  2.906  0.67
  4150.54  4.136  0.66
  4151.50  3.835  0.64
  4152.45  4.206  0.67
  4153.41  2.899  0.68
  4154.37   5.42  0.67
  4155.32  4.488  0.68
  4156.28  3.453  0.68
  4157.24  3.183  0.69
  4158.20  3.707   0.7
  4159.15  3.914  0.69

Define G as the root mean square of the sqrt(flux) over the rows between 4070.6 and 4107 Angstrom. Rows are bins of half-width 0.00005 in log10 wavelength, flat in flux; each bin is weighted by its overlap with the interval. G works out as 1.96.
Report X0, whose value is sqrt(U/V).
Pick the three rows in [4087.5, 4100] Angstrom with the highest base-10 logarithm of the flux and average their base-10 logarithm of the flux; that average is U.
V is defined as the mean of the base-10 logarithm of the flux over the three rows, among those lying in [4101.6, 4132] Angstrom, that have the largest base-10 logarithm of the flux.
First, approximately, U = 0.65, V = 0.69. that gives 0.97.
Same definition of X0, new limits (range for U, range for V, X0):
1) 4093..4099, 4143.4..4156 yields 0.93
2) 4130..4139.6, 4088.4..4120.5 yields 0.94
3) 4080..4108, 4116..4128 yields 1.02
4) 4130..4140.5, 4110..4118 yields 0.95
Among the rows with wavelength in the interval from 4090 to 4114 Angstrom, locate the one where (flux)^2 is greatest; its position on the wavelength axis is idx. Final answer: 4092.65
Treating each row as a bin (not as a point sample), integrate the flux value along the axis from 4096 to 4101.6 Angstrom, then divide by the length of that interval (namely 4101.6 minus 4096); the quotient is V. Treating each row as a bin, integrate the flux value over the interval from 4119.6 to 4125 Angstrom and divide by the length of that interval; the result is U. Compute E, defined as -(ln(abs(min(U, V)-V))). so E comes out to 1.7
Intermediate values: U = 3.9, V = 4.1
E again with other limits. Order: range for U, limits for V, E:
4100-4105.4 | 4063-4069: 0.0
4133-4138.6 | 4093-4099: 2.1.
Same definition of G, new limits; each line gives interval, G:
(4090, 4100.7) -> 1.96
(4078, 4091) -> 1.92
